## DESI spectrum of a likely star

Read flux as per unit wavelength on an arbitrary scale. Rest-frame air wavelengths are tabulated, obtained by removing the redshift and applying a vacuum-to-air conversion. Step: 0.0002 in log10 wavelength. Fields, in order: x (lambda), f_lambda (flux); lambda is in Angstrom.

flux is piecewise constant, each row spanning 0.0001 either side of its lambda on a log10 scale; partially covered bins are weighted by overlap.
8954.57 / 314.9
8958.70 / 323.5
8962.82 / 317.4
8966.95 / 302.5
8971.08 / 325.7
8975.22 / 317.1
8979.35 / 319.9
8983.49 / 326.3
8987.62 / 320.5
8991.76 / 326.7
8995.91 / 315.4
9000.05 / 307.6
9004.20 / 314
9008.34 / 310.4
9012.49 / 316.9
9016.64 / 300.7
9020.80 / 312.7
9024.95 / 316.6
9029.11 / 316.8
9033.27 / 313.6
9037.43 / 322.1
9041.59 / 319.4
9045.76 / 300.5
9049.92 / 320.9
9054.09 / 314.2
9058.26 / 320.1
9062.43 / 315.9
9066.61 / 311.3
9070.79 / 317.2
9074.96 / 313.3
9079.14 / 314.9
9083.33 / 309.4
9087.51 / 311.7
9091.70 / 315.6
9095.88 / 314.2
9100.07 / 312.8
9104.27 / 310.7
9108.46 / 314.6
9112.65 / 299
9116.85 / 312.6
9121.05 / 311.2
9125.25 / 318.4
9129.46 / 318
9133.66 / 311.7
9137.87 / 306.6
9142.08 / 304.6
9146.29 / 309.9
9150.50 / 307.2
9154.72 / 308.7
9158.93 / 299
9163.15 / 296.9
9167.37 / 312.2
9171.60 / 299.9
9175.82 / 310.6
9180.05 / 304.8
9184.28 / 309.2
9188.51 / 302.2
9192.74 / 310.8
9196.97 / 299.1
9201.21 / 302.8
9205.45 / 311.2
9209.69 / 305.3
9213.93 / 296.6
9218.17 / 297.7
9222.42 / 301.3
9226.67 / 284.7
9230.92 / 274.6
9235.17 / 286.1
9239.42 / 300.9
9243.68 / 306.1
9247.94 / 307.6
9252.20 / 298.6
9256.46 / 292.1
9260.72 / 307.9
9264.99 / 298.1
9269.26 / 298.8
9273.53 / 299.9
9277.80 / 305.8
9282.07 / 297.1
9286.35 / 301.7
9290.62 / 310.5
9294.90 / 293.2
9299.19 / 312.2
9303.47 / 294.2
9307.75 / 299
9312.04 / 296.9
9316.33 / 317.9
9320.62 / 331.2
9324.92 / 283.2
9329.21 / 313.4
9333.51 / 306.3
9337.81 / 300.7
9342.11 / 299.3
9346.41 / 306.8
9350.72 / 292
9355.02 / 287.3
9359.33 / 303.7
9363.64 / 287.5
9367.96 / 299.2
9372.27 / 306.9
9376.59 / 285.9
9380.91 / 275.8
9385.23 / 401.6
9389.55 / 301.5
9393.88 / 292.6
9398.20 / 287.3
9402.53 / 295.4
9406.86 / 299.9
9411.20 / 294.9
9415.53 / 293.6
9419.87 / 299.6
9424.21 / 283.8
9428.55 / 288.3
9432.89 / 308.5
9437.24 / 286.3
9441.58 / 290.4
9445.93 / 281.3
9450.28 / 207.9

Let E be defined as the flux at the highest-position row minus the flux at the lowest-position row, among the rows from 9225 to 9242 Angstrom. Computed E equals 16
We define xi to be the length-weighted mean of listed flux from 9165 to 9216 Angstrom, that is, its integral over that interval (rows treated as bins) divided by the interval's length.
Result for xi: 305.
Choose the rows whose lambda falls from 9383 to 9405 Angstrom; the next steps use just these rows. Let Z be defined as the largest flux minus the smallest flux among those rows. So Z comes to 114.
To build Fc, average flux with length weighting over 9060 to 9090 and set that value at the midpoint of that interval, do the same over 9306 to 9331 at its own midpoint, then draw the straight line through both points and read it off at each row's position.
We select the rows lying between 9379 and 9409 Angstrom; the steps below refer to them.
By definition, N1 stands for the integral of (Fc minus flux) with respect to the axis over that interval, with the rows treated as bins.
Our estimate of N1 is -92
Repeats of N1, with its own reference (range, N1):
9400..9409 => 67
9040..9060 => -15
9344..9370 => 255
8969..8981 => -58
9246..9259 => 118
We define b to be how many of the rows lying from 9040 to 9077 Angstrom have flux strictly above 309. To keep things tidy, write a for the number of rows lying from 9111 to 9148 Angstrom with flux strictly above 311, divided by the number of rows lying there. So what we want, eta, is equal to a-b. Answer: -7.4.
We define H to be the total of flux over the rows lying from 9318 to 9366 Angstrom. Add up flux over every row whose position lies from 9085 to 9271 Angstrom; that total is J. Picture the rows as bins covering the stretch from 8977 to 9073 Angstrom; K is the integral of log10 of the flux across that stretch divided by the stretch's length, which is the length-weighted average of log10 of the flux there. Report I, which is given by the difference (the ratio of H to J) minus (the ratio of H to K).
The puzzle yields -1325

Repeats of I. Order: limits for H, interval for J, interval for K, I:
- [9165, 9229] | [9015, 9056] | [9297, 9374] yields -1833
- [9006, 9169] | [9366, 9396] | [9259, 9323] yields -4893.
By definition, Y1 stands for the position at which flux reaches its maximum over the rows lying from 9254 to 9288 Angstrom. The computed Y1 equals 9260.72 Angstrom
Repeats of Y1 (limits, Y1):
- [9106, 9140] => 9125.25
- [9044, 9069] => 9049.92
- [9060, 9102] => 9070.79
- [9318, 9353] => 9320.62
